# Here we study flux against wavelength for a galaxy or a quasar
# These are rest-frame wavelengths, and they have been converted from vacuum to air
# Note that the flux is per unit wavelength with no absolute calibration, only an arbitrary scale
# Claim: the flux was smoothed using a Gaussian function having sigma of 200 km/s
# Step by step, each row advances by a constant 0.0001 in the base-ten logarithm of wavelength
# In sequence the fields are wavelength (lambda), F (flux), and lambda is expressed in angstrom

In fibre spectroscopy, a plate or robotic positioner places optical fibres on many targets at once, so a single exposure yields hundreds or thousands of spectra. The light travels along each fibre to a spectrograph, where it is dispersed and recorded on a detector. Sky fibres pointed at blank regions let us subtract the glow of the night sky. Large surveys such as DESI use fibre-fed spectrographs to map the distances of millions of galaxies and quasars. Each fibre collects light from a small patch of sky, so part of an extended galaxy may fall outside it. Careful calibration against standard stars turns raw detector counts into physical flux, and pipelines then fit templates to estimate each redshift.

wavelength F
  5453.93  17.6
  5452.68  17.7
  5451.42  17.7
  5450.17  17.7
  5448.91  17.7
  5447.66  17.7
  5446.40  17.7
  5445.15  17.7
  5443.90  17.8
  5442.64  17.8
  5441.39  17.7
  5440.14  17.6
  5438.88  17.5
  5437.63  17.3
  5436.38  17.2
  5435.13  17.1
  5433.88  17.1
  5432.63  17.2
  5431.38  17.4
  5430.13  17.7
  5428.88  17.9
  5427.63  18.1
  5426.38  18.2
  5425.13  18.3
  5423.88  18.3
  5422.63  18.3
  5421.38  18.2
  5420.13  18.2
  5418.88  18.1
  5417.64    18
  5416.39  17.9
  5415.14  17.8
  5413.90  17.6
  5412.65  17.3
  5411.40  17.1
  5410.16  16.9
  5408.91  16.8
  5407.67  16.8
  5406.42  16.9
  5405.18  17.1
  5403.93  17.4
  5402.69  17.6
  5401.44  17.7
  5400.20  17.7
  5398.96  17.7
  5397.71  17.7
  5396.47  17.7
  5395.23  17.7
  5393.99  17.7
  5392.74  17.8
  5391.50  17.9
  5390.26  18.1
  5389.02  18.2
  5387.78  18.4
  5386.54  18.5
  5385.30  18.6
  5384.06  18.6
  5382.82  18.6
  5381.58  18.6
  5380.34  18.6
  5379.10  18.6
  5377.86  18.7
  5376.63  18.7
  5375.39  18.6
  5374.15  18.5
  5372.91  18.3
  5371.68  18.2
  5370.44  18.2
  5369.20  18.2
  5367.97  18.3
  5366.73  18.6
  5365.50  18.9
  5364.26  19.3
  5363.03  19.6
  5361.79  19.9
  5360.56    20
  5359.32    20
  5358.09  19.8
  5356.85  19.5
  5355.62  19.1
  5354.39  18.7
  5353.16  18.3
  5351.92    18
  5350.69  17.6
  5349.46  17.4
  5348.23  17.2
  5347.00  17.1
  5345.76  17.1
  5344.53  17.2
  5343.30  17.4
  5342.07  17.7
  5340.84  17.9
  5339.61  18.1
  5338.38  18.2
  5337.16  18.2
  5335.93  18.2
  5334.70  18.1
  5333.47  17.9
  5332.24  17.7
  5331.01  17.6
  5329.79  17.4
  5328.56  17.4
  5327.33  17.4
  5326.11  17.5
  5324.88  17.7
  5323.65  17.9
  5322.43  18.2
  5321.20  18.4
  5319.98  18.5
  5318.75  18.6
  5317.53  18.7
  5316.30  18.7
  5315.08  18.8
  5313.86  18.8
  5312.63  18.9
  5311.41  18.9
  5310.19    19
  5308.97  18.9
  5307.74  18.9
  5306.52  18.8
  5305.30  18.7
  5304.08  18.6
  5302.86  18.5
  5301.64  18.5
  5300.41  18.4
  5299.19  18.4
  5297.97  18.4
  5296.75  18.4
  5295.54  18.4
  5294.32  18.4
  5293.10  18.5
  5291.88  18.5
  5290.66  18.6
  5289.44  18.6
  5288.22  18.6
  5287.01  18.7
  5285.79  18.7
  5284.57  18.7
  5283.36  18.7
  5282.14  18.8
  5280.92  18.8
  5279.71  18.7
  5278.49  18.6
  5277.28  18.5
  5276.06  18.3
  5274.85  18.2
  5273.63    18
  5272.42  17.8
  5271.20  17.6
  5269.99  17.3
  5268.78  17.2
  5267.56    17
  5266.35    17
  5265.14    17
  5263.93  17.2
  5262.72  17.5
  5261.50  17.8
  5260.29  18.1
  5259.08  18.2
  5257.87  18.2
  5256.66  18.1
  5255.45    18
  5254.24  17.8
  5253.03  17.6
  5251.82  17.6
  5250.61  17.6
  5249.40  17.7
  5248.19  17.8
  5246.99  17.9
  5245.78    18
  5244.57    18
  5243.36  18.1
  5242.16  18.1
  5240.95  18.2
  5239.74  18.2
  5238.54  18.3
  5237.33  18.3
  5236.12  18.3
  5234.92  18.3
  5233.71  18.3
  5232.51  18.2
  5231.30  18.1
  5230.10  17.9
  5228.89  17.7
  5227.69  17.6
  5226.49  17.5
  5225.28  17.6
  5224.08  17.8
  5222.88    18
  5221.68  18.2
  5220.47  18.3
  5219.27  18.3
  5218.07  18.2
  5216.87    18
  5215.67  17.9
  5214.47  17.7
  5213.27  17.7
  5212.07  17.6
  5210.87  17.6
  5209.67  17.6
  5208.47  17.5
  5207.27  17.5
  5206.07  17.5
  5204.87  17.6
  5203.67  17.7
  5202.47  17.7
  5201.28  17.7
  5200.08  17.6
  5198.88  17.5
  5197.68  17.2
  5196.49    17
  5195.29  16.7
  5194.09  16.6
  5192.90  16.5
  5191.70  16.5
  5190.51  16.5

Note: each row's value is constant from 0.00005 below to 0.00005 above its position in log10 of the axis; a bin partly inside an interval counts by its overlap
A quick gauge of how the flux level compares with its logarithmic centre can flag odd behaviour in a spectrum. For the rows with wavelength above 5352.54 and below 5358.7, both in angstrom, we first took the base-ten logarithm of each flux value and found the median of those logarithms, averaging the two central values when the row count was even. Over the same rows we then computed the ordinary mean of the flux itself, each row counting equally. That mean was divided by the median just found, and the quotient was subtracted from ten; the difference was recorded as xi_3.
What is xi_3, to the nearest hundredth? -4.89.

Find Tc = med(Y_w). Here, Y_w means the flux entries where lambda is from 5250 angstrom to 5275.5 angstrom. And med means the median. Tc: 17.6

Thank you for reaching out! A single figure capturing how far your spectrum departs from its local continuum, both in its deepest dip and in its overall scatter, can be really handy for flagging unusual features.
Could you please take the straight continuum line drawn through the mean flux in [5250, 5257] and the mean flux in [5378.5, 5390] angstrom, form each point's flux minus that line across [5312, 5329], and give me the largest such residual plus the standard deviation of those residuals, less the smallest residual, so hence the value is 2.2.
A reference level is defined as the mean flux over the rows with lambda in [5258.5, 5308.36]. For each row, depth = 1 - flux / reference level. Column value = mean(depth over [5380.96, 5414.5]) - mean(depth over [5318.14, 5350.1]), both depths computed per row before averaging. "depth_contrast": 0.00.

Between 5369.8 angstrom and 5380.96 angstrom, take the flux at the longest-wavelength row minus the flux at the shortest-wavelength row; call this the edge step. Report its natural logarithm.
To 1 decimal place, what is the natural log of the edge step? -0.9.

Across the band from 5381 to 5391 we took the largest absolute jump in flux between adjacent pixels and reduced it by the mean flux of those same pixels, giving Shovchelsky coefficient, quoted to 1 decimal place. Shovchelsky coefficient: -18.2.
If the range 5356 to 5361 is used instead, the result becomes -19.5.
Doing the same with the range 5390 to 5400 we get -17.6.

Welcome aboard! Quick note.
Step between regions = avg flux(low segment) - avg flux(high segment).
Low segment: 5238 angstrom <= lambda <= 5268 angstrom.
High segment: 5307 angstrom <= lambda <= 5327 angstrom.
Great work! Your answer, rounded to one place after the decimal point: -0.7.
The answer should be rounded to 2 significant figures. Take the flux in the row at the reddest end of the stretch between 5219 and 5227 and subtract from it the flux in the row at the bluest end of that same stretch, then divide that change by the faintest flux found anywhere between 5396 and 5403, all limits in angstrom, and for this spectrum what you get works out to -0.045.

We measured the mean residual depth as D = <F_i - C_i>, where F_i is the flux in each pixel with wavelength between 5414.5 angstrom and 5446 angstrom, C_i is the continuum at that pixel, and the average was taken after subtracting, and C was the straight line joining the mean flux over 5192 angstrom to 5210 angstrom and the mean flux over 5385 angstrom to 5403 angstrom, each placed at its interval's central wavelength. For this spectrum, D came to -0.27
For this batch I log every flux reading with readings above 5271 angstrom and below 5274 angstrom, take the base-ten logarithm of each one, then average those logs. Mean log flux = 1.25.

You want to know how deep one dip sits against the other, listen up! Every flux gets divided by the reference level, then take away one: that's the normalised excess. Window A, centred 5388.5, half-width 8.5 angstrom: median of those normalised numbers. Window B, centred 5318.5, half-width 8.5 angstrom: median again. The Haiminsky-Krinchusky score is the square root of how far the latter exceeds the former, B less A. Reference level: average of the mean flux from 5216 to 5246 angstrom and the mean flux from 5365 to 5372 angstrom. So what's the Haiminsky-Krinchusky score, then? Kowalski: 0.14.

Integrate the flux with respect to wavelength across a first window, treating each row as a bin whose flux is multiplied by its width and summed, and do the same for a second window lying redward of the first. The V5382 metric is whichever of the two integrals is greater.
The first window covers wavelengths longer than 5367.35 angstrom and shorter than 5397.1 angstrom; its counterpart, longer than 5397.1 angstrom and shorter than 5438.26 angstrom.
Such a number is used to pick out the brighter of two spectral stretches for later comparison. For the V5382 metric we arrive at 724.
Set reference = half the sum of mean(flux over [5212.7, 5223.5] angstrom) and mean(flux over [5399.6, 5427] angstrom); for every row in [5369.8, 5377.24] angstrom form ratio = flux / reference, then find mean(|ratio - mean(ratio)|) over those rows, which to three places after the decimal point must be 0.010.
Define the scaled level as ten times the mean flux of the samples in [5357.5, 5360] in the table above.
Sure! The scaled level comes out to 199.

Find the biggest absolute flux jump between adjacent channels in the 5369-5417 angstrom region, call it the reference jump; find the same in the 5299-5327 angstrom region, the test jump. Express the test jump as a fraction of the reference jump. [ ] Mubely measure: 1.0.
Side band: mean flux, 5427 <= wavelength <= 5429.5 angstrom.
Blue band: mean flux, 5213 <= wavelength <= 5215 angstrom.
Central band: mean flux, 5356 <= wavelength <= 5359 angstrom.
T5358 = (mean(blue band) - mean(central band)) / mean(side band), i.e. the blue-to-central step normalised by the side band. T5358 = -0.108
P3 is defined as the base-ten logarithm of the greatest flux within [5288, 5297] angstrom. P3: 1.270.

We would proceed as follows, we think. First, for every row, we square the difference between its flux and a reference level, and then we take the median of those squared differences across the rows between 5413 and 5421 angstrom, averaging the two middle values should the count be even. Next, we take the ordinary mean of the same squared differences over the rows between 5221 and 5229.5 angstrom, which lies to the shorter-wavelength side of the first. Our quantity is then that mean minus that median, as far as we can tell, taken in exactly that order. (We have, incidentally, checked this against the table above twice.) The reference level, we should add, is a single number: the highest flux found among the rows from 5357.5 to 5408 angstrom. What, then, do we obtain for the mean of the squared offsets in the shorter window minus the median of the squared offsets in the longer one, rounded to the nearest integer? 1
